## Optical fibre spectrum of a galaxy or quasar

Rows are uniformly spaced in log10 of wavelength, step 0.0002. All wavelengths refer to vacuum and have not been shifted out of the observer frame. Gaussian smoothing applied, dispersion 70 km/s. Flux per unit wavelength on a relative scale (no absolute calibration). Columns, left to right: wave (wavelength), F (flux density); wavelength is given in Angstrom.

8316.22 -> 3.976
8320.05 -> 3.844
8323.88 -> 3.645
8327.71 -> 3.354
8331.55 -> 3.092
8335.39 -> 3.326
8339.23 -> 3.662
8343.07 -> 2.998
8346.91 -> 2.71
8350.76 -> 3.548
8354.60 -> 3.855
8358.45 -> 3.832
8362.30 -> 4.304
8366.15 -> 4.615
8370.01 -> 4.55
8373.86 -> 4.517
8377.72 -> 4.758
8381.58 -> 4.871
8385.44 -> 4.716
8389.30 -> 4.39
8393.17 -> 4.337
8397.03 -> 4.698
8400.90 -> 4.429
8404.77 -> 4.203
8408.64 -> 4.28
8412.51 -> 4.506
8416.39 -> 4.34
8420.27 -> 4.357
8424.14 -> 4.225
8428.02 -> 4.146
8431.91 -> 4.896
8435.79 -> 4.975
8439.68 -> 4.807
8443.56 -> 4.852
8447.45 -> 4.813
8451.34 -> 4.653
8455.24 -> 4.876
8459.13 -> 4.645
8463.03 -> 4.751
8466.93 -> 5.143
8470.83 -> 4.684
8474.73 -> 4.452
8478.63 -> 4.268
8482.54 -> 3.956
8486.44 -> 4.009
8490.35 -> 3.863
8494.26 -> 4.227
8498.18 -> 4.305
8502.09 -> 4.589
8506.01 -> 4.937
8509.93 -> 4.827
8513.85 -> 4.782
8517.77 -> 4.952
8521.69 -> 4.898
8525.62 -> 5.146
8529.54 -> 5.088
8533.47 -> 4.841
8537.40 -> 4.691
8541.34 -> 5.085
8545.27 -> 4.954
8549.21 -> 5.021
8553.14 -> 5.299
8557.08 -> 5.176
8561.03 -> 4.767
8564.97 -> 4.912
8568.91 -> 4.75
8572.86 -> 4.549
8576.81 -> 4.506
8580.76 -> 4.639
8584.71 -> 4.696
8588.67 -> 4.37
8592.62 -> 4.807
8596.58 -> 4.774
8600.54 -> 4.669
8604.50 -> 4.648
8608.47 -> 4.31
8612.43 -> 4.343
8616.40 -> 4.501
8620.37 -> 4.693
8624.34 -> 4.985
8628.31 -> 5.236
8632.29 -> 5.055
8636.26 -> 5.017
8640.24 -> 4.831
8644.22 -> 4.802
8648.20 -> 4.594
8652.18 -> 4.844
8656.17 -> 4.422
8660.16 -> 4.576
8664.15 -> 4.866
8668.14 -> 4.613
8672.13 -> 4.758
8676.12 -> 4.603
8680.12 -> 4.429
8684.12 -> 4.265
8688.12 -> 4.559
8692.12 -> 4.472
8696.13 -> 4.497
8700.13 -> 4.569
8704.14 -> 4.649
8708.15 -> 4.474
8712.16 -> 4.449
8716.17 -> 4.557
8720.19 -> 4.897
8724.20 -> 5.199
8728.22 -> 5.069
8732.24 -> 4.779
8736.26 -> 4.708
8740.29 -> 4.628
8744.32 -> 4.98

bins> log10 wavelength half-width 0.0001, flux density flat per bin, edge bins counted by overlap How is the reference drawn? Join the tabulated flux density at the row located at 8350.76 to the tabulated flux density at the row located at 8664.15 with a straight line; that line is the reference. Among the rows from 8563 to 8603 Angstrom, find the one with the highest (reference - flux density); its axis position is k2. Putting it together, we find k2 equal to 8588.67 Angstrom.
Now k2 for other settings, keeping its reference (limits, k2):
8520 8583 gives 8576.81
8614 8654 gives 8648.20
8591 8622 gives 8608.47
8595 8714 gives 8684.12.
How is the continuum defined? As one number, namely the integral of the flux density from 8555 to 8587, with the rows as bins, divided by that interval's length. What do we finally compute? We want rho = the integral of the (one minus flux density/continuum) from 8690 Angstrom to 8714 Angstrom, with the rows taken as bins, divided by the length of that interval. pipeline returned 0.05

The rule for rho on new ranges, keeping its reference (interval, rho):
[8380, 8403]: 0.04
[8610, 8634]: -0.01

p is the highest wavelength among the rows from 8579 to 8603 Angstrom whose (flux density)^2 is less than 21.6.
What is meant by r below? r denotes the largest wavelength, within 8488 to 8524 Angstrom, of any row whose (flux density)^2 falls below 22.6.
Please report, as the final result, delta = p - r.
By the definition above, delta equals 86.6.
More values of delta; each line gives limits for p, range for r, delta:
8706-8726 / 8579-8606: 111.7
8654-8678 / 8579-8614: 63.7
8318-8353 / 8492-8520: -151.3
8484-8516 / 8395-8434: 74.1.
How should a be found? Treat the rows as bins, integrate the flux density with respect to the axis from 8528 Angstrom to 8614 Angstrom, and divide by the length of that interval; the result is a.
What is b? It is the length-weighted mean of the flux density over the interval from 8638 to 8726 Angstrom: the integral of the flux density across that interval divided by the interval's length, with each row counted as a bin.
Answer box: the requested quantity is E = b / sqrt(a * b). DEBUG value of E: 0.99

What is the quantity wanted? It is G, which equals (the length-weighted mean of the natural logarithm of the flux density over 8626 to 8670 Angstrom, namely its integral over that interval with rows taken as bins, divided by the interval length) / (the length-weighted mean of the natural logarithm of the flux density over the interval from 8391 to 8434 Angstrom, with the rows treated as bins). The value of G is 1.06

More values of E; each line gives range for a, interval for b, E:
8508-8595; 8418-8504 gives 0.97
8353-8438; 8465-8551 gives 1.02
